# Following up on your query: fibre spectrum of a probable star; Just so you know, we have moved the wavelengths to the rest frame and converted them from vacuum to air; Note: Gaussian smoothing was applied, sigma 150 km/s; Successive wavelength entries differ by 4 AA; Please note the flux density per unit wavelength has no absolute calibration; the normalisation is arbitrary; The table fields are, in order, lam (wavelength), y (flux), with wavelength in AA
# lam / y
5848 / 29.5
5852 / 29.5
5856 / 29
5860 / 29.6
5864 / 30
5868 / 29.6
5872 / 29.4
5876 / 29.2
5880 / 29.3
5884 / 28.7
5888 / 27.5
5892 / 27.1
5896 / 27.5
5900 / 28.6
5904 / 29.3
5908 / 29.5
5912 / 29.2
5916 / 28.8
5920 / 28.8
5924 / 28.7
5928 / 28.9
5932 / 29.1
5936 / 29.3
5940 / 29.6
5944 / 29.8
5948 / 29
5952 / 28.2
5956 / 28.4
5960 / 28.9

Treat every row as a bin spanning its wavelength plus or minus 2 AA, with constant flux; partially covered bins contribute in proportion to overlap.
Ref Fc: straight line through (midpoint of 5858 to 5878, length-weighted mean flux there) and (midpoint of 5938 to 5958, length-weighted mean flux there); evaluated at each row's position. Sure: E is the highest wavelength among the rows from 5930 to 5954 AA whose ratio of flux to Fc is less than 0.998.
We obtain 5952 AA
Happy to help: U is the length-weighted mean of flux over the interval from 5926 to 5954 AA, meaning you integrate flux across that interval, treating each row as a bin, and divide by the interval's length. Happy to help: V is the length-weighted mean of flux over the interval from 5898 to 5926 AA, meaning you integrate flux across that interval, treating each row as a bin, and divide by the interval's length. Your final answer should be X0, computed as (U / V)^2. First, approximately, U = 29.13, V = 29.0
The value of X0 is 1.01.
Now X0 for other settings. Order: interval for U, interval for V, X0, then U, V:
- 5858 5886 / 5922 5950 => 1.01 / 29.40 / 29.2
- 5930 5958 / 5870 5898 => 1.05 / 29.06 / 28.4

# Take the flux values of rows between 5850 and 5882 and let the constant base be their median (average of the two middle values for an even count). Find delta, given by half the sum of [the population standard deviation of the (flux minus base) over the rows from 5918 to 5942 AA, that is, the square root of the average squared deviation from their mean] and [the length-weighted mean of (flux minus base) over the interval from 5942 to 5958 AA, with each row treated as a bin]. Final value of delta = -0.15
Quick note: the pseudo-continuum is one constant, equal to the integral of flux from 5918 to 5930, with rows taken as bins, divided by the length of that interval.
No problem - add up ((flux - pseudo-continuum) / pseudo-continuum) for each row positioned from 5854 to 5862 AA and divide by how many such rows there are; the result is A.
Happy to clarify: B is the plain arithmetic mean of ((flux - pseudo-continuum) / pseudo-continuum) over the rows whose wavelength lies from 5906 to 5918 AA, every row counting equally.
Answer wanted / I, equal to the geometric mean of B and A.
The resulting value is 0.015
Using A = 0.017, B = 0.013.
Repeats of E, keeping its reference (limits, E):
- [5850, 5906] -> 5900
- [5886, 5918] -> 5916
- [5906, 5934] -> 5928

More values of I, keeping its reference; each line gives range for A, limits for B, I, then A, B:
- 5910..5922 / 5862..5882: 0.011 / 0.005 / 0.024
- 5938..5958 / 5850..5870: 0.013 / 0.007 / 0.026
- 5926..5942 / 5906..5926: 0.010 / 0.015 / 0.007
